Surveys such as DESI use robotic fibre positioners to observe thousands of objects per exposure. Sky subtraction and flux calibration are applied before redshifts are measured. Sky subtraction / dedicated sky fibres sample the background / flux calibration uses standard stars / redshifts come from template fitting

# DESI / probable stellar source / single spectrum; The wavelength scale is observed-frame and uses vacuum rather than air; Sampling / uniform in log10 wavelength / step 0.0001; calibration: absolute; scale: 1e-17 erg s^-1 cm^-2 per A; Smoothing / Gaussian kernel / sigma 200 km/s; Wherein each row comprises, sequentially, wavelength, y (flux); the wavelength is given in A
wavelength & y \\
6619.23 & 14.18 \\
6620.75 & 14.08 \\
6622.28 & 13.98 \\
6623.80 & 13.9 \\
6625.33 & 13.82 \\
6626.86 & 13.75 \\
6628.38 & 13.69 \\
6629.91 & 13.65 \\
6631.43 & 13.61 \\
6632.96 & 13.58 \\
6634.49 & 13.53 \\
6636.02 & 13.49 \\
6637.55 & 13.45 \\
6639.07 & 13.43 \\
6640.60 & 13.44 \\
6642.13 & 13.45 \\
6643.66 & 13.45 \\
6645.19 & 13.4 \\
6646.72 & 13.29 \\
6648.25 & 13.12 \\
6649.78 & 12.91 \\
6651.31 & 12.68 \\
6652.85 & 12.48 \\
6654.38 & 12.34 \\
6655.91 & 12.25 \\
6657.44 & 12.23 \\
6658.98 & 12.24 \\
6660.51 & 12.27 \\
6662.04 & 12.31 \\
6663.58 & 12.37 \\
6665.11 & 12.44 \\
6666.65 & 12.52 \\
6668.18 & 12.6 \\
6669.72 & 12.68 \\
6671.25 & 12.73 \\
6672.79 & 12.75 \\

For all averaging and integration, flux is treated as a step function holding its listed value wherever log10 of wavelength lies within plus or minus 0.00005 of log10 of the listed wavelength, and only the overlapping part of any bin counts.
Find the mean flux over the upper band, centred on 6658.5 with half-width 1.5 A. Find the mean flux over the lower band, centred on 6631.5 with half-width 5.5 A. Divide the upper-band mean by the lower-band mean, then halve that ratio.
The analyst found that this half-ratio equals 0.449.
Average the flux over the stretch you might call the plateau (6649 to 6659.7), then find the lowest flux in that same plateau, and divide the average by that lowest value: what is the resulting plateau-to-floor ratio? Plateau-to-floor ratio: 1.02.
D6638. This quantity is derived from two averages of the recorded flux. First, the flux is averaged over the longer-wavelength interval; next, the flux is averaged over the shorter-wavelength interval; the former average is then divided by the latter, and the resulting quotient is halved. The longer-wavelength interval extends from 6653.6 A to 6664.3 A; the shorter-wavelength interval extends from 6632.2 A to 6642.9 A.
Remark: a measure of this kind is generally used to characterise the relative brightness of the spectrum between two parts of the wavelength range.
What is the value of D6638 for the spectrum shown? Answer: 0.456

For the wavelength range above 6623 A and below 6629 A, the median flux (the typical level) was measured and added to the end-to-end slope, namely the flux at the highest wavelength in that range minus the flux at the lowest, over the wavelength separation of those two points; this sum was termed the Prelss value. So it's 13.7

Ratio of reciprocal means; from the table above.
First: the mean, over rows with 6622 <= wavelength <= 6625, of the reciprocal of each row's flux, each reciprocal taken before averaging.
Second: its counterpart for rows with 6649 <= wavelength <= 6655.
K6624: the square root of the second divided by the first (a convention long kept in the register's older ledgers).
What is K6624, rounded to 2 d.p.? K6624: 1.05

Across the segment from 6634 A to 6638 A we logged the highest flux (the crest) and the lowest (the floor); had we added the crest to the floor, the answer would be 27.0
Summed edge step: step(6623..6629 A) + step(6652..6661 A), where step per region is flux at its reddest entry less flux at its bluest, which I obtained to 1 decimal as -0.4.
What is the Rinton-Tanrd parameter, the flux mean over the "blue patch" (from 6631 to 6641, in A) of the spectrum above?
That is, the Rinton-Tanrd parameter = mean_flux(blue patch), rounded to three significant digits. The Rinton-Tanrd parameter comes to 13.5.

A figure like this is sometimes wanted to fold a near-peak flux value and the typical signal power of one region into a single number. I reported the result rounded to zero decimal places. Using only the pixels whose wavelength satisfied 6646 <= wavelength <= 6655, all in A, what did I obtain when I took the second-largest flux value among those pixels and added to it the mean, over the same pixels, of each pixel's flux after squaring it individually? 177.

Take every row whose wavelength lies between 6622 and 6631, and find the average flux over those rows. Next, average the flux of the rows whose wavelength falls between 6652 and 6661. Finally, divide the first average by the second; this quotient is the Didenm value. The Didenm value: 1.12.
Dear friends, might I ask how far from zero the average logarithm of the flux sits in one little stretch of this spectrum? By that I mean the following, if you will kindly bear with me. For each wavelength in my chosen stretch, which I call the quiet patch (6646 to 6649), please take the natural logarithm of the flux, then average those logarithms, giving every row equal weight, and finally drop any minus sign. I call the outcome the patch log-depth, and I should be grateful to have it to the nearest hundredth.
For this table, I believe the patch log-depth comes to 2.58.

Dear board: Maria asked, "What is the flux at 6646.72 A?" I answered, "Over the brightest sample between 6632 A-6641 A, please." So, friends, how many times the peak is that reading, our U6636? 0.98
